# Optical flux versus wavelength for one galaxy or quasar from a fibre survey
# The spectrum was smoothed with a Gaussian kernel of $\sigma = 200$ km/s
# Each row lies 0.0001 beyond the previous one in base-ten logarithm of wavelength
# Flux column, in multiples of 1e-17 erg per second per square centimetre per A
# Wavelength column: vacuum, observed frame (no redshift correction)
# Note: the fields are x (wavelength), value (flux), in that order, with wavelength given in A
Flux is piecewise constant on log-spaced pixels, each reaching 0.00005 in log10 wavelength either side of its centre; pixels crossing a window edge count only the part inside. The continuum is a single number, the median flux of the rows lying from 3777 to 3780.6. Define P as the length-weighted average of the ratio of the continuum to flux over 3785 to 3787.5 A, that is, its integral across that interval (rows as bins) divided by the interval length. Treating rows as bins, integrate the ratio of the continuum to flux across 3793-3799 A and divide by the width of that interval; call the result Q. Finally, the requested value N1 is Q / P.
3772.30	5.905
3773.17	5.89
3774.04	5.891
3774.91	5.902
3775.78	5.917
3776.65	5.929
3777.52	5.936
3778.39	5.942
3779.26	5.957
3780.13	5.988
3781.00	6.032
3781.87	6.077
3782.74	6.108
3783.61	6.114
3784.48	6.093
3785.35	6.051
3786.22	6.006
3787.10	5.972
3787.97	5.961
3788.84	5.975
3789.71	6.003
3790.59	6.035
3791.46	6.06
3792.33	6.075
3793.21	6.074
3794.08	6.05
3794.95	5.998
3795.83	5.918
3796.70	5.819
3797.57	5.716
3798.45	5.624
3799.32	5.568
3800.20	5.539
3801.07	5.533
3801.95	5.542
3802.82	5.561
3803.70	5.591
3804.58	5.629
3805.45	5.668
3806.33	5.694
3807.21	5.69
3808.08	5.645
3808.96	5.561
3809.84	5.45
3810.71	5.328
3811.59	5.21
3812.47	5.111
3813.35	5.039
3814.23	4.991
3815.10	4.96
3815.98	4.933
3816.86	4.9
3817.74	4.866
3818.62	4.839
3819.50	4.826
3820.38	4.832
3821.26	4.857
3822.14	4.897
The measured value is 1.03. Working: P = 0.99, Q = 1.02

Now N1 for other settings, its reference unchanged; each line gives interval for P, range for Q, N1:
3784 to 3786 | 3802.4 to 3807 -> 1.07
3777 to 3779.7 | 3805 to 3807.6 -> 1.05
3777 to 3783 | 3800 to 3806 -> 1.07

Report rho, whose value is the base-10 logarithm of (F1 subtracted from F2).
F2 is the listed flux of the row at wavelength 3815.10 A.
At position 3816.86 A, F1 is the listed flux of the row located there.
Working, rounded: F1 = 4.9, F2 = 4.96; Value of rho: -1.22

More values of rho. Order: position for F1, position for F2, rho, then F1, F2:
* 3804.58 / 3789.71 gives -0.43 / 5.629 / 6.003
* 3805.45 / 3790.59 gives -0.44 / 5.668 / 6.035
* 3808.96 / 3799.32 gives -2.15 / 5.561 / 5.568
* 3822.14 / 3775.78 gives 0.01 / 4.897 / 5.917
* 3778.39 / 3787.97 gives -1.72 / 5.942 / 5.961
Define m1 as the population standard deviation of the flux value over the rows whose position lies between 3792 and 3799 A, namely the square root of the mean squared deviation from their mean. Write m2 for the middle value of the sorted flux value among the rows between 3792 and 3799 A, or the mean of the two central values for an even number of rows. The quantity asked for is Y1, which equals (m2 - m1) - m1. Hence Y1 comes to 5.6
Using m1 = 0.162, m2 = 5.96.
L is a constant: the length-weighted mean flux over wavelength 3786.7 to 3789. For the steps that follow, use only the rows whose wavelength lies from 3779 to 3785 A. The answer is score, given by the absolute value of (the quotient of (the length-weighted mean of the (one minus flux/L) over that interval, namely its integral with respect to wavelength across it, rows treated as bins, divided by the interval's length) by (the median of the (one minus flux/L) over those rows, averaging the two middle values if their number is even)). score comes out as 0.8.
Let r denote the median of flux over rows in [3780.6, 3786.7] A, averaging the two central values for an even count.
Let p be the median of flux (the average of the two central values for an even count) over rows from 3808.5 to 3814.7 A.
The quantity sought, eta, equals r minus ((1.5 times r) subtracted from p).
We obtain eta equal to 10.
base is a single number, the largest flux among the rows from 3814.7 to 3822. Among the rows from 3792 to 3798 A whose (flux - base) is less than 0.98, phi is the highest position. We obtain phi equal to 3797.57 A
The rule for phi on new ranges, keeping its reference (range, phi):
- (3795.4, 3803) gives 3802.82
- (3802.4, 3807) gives 3806.33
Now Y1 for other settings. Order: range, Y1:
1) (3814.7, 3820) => 4.8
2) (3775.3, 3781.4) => 5.9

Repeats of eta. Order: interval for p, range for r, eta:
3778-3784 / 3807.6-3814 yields 7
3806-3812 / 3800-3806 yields 8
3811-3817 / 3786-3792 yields 10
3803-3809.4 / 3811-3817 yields 7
